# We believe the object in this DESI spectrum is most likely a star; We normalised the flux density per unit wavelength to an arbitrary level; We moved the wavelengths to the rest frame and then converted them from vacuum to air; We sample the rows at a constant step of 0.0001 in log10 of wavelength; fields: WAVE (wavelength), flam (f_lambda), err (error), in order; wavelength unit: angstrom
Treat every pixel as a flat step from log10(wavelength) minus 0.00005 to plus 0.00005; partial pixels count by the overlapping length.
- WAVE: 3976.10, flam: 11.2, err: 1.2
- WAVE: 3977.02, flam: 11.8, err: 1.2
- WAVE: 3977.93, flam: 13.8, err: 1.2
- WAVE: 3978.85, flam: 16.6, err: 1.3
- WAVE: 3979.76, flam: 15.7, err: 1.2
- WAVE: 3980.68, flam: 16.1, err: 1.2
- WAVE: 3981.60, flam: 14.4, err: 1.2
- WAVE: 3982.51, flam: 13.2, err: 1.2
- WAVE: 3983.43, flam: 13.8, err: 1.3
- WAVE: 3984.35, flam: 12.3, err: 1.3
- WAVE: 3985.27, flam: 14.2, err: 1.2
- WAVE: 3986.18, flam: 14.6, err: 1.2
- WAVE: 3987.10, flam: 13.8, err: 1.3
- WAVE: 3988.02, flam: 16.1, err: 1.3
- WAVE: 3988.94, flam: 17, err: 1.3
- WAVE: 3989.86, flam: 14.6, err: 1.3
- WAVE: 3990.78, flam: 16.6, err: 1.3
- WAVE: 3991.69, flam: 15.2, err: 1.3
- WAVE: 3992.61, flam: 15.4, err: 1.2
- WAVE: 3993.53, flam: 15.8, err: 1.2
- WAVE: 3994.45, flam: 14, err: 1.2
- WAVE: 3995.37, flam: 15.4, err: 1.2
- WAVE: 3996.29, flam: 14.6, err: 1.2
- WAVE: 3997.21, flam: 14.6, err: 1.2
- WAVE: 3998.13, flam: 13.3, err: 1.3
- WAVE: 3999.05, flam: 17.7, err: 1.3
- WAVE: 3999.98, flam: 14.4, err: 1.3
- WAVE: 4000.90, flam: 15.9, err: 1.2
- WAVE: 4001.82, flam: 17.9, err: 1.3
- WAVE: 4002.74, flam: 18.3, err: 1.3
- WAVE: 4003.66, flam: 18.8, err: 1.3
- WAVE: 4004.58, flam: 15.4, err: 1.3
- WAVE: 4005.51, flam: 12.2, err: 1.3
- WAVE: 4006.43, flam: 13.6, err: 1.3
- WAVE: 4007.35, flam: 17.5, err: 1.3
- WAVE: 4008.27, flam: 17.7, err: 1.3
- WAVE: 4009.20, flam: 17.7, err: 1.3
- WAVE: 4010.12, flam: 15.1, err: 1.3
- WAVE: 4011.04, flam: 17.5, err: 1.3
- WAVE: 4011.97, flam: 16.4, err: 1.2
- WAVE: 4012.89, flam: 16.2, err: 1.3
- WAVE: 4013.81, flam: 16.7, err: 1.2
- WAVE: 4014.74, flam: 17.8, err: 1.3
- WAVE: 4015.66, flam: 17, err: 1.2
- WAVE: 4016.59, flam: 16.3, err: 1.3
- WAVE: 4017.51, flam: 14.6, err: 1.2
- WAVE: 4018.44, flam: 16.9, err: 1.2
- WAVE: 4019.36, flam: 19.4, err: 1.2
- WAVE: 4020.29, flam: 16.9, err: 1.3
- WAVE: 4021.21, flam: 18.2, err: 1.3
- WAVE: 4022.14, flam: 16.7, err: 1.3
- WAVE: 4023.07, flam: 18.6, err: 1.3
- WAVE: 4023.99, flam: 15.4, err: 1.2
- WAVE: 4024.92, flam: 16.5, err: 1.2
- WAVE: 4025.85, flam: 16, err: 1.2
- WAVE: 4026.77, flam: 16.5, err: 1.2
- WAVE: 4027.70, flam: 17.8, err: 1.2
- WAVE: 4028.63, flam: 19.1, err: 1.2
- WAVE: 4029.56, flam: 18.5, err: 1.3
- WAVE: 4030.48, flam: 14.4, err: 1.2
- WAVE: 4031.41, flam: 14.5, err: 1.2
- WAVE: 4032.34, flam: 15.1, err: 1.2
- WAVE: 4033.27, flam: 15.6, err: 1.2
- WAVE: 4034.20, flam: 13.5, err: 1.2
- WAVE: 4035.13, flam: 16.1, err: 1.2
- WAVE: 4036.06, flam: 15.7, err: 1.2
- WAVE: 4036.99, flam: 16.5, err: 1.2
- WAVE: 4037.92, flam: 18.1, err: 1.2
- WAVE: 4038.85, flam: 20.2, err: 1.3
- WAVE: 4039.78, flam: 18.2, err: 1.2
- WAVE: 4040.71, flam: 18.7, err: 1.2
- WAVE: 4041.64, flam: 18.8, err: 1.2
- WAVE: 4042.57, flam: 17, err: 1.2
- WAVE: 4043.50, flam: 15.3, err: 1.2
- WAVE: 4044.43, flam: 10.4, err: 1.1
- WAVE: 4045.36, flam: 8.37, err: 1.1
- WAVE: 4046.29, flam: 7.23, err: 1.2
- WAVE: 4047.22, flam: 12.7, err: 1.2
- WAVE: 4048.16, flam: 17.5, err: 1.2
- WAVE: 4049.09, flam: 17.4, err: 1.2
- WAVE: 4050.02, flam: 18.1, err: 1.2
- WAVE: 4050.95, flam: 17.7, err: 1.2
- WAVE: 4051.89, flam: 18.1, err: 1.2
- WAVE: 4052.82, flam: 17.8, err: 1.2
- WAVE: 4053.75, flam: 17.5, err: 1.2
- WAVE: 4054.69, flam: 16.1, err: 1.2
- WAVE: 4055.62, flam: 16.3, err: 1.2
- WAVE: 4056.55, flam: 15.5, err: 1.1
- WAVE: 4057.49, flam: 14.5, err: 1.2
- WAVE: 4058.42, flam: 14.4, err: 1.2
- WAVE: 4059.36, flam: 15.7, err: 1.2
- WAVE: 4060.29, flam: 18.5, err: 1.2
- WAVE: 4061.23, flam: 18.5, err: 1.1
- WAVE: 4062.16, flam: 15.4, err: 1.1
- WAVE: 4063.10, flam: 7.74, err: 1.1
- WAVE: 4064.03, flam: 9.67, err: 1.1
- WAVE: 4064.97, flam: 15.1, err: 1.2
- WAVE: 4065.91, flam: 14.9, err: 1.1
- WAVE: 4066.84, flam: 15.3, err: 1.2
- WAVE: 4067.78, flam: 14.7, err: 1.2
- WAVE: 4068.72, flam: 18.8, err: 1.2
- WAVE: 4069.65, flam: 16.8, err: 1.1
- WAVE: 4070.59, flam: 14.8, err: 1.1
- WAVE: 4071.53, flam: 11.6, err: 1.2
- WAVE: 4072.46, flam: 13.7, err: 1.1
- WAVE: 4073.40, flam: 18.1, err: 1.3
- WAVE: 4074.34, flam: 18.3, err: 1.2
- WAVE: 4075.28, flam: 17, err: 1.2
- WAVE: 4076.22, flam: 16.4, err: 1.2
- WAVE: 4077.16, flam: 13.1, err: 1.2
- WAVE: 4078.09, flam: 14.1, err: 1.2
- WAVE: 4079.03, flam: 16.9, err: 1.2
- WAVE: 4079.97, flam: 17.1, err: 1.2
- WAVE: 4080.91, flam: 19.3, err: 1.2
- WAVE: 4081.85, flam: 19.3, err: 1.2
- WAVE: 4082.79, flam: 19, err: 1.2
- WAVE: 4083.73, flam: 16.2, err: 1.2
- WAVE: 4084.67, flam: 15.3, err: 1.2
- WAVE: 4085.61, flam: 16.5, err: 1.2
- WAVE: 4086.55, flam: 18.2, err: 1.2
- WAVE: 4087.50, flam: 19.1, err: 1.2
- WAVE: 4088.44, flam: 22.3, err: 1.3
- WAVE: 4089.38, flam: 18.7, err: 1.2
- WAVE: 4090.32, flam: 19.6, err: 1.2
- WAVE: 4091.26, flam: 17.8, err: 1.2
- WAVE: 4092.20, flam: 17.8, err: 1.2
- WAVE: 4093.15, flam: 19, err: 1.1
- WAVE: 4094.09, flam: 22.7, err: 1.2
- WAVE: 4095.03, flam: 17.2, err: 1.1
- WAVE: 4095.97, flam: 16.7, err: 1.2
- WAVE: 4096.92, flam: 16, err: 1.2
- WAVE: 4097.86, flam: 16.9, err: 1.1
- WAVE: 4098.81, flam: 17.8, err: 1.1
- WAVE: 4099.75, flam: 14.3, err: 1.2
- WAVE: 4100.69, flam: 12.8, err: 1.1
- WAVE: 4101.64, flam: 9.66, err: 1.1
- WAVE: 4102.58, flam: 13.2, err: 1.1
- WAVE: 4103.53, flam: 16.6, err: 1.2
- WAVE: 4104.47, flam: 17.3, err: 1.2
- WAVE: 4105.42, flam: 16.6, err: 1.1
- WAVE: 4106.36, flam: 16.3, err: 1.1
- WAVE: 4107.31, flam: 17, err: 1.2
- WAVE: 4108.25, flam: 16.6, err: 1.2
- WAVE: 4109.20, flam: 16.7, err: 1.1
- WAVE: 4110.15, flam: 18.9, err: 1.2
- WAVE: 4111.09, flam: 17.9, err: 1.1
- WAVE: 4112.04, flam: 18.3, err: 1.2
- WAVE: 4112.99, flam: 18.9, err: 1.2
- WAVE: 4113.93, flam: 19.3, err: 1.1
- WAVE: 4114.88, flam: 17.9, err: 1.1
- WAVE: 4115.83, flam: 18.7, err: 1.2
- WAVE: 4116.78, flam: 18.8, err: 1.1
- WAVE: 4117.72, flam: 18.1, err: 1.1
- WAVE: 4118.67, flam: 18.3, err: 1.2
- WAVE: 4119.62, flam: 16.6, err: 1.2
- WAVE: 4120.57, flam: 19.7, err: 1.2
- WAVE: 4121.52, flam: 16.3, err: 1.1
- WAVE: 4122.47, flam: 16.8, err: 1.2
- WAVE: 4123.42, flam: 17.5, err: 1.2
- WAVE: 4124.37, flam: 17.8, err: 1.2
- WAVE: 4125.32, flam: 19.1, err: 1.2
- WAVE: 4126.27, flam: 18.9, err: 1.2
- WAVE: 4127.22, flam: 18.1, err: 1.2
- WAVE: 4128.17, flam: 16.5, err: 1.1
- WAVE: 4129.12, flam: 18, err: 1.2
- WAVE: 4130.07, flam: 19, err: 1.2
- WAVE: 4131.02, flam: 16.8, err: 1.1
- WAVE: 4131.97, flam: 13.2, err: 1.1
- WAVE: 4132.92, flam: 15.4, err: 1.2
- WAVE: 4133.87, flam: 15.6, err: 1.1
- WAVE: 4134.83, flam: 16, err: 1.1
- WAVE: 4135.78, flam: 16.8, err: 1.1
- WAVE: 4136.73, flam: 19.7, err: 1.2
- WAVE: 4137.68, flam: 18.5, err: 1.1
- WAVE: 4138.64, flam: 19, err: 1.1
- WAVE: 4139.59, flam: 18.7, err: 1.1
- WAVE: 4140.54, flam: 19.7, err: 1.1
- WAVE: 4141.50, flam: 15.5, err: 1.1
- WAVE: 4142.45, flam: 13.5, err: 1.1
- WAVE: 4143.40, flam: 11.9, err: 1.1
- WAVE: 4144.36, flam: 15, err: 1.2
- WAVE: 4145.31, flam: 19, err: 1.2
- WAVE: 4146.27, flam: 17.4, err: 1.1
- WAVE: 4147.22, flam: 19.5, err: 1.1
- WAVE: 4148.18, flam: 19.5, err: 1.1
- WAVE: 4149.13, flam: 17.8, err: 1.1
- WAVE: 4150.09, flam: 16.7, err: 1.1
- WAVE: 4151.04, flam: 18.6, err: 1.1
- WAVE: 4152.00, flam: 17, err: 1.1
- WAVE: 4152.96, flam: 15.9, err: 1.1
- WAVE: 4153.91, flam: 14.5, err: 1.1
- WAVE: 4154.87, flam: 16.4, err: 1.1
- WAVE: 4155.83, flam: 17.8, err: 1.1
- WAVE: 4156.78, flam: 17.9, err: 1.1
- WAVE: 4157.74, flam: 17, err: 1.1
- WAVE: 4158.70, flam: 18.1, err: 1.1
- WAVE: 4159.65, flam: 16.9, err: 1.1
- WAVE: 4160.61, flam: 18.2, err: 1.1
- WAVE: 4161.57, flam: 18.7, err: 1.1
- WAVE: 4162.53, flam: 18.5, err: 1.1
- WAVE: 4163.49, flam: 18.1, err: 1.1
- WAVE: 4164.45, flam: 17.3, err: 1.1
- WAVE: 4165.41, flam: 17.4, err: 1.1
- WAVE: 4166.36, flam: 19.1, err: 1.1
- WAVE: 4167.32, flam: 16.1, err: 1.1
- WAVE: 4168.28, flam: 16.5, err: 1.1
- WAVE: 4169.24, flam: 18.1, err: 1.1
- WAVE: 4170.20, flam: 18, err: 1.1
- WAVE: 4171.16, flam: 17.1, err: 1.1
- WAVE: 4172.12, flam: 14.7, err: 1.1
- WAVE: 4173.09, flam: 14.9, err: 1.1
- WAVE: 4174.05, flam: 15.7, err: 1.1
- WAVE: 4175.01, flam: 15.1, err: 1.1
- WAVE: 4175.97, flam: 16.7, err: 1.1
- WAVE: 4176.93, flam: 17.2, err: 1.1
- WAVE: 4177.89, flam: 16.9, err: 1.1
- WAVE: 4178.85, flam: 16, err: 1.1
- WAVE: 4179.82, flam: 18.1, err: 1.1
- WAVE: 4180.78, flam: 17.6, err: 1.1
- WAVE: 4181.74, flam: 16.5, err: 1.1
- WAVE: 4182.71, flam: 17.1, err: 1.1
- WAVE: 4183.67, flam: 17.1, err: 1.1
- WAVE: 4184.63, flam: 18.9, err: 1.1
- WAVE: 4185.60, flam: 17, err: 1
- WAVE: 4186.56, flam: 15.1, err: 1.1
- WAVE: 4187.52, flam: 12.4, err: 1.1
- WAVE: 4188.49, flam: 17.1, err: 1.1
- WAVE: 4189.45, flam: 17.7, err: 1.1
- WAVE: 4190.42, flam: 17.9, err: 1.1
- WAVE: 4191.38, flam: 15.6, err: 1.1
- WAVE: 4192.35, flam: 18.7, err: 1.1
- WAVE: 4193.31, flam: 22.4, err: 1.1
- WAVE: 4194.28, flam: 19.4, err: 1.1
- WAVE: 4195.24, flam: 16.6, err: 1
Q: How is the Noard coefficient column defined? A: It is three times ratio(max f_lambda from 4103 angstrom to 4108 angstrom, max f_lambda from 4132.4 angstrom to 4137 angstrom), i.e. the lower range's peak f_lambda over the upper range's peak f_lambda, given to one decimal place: 2.6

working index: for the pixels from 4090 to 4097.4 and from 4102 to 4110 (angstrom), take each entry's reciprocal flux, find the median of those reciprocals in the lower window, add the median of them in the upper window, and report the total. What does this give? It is 0.116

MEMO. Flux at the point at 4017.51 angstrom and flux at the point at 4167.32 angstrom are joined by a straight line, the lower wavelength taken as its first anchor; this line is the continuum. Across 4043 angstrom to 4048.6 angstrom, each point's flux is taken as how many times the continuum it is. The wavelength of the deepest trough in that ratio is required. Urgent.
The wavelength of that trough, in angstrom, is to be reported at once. 4046.29 angstrom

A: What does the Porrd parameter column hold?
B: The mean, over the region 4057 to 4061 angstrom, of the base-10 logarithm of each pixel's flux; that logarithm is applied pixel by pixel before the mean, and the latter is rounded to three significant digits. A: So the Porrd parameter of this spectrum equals 1.20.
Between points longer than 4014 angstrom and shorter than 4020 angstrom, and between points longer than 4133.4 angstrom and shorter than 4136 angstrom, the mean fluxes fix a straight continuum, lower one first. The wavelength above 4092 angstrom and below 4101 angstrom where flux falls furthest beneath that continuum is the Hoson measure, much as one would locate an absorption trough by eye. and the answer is 4100.69 angstrom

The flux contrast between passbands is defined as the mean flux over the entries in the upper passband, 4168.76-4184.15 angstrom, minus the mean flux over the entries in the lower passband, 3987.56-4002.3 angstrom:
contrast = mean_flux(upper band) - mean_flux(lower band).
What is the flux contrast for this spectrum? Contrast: 1.1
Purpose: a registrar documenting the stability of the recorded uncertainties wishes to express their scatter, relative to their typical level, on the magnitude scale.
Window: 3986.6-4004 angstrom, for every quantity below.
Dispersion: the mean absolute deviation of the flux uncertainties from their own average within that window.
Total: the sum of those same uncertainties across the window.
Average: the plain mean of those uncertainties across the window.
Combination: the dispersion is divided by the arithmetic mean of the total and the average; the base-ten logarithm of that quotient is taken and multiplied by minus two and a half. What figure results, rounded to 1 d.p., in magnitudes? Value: 6.1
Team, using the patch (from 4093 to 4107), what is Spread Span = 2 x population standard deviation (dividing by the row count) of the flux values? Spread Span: 5.7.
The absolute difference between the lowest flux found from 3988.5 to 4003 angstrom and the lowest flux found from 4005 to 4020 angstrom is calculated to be 1.1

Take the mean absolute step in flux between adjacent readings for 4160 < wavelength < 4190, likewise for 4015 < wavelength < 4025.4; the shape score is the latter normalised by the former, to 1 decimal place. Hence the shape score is 1.6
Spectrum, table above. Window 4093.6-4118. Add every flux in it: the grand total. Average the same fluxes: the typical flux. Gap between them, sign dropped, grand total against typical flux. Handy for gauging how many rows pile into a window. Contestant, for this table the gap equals 424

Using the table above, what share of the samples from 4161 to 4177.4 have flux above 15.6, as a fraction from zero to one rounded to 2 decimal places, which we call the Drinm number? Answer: 0.82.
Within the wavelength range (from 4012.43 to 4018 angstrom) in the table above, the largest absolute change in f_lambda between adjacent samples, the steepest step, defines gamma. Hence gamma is 1.7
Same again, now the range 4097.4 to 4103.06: 3.5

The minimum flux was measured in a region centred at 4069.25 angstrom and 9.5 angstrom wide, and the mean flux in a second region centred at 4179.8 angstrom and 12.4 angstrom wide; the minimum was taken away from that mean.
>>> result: 5.3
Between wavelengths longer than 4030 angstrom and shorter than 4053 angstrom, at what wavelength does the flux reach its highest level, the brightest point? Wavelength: 4038.85 angstrom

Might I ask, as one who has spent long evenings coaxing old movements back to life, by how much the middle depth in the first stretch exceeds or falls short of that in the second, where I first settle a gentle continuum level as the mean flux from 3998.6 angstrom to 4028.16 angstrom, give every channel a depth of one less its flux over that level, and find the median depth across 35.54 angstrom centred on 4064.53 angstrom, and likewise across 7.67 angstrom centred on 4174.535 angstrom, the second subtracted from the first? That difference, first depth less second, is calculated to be -0.01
